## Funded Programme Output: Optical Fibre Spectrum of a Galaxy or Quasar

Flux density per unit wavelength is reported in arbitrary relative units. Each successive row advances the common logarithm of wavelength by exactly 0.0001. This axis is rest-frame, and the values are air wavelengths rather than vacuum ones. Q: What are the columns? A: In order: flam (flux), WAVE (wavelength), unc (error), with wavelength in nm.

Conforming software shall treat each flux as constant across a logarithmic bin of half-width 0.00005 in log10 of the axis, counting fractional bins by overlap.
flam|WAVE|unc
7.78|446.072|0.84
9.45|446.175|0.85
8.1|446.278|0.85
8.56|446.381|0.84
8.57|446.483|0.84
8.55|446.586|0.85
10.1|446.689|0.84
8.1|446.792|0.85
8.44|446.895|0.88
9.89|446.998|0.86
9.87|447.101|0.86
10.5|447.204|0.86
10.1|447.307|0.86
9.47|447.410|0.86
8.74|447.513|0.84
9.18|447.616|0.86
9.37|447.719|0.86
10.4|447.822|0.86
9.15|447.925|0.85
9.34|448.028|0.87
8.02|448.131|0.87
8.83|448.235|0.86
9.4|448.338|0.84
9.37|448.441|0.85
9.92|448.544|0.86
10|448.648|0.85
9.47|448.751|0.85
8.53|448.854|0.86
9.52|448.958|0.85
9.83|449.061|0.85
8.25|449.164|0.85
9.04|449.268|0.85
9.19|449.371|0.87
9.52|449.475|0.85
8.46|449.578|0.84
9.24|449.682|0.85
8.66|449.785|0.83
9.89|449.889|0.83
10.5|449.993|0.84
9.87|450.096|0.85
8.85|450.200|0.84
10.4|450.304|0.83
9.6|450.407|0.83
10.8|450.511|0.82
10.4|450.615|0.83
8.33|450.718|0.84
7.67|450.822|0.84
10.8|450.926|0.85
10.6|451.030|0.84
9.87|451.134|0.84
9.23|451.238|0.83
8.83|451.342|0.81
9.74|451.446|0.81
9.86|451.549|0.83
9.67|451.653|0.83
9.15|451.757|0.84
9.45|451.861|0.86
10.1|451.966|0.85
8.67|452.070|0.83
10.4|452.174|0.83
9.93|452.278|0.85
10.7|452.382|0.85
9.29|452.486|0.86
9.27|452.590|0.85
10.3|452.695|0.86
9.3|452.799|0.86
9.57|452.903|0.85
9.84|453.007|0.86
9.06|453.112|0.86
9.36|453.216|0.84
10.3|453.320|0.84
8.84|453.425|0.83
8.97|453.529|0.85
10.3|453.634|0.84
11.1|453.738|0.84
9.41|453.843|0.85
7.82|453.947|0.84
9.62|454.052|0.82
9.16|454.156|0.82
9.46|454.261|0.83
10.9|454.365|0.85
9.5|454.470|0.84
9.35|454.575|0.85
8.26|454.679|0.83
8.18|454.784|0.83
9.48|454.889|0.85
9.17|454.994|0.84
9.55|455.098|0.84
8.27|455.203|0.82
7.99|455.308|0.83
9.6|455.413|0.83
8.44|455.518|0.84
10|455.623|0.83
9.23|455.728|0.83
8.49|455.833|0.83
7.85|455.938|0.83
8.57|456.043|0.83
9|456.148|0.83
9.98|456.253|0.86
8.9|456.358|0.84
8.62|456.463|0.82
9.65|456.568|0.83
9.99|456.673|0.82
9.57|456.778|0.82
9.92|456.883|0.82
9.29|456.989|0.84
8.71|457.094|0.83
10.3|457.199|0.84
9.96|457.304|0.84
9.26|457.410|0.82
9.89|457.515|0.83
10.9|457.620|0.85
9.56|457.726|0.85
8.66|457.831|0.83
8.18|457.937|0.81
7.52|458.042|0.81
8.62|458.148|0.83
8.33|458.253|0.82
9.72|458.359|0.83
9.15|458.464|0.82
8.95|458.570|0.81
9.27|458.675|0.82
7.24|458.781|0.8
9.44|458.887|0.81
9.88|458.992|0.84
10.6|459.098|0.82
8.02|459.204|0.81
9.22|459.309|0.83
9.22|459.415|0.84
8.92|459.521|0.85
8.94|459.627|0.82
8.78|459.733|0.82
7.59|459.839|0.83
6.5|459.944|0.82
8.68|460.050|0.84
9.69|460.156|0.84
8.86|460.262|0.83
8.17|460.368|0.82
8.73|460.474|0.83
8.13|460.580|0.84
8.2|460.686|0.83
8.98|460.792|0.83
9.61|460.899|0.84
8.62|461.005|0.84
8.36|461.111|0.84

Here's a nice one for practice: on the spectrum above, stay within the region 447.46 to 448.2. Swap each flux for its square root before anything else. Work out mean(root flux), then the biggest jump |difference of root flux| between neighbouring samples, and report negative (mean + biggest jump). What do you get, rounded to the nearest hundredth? -3.25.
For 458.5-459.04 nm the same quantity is -3.37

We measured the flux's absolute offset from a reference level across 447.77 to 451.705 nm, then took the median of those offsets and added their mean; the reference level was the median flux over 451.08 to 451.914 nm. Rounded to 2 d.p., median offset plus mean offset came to 1.04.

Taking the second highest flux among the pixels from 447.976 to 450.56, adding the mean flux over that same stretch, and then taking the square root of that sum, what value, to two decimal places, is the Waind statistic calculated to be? 4.46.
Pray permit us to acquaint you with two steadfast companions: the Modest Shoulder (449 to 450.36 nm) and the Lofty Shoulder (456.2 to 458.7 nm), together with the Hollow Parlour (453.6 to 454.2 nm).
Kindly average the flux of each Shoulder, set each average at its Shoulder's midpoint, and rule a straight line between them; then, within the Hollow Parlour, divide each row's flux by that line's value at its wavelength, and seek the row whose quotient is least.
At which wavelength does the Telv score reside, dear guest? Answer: 453.947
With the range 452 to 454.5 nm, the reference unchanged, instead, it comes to 453.947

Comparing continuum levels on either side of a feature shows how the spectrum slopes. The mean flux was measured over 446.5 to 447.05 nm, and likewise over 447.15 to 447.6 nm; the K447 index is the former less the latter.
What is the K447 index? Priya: -0.69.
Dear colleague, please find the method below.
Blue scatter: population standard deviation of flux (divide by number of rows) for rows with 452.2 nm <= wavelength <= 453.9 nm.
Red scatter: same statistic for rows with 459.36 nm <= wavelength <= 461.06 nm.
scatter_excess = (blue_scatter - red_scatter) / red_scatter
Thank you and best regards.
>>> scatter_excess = -0.15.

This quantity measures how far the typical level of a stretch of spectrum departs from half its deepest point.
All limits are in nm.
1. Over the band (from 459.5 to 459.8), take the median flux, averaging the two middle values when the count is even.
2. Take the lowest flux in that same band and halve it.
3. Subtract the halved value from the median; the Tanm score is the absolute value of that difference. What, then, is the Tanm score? 4.5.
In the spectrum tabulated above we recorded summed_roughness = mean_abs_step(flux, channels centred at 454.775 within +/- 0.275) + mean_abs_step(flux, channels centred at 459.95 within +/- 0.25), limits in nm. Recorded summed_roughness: 2.06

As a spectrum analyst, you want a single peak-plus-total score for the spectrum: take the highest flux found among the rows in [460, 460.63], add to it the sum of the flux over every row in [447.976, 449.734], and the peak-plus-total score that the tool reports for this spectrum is 166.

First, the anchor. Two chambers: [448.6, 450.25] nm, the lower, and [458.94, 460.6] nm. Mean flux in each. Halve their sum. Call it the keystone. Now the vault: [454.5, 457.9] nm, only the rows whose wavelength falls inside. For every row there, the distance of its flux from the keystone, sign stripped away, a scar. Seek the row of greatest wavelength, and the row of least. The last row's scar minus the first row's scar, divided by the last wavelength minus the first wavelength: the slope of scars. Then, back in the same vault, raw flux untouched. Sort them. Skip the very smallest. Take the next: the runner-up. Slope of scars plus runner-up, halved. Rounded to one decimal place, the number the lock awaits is 4.0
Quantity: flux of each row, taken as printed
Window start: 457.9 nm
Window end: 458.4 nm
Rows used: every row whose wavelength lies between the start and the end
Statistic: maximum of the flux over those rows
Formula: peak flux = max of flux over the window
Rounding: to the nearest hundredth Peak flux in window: 9.72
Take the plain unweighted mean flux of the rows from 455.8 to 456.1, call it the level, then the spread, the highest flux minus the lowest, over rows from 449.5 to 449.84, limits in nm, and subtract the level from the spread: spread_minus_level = -7.5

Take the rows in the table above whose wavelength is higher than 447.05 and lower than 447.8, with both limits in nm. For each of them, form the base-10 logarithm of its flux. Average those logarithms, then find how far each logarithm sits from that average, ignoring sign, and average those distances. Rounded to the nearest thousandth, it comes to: 0.021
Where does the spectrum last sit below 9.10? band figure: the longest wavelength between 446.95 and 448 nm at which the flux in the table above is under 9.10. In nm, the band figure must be 447.513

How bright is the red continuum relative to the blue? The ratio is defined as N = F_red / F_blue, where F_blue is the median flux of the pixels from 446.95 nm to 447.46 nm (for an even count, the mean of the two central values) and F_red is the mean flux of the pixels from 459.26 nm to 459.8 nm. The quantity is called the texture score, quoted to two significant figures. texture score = 0.91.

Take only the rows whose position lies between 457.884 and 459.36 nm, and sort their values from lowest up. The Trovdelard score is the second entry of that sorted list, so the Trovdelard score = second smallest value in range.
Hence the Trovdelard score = 7.52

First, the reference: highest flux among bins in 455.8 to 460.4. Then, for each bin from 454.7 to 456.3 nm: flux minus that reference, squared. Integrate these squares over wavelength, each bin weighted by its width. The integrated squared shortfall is 7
